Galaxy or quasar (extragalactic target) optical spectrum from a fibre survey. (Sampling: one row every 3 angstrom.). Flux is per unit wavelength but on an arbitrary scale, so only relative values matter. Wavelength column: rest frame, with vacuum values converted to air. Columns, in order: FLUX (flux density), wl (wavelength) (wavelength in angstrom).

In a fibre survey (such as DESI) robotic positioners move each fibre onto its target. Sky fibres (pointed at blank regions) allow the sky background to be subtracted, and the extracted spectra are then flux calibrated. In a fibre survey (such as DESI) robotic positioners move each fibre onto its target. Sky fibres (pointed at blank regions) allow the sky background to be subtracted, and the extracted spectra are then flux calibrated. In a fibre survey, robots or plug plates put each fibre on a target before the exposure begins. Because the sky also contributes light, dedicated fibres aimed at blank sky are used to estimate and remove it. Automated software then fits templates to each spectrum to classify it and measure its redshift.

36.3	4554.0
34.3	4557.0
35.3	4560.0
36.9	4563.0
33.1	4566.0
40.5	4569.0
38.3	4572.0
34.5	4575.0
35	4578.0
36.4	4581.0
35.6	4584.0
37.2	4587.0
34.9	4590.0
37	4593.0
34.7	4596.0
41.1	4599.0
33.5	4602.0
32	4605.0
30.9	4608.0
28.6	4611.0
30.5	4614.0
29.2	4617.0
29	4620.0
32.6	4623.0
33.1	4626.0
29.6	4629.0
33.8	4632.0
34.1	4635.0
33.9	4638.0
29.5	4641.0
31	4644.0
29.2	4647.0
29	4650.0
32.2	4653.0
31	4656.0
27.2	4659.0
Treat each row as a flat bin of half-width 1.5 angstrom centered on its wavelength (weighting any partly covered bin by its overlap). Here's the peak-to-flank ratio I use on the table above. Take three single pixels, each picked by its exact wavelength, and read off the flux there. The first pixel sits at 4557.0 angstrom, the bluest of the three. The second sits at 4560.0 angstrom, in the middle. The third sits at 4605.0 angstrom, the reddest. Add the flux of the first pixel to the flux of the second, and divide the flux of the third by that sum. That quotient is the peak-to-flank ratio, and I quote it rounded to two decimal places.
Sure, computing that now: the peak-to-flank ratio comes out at 0.46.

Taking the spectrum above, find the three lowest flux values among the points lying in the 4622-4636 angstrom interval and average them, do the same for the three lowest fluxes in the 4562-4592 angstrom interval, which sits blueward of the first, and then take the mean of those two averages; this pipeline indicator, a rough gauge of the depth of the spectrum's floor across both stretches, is 33.0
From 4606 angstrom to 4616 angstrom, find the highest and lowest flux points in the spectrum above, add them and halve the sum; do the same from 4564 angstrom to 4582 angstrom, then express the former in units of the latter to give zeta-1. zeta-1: 0.81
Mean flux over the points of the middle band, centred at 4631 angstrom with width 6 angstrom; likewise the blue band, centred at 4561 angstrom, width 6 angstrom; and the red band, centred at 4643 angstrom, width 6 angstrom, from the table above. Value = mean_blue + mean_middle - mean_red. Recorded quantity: 38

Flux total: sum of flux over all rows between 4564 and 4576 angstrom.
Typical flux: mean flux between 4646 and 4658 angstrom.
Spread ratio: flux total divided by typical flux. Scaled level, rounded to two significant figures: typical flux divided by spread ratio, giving 6.3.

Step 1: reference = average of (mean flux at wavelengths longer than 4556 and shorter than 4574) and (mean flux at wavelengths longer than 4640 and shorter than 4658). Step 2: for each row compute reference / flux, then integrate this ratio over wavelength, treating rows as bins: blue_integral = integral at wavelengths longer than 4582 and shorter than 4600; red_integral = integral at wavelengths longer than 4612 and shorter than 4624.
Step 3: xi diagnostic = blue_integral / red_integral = 1.2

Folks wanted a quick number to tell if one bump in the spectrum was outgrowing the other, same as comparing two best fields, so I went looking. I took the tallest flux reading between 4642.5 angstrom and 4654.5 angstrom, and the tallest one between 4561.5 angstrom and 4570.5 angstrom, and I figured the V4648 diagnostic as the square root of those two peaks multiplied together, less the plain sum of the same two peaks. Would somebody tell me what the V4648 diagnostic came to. -36.6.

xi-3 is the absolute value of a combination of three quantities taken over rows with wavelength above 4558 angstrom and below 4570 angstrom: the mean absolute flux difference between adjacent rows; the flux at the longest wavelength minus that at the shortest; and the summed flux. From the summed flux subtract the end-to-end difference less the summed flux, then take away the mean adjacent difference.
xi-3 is 282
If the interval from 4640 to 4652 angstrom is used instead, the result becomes 237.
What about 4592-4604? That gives 291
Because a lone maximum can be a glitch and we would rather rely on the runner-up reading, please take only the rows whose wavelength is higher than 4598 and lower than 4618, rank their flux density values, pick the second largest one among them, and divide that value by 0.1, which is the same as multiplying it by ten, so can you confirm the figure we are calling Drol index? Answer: 335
